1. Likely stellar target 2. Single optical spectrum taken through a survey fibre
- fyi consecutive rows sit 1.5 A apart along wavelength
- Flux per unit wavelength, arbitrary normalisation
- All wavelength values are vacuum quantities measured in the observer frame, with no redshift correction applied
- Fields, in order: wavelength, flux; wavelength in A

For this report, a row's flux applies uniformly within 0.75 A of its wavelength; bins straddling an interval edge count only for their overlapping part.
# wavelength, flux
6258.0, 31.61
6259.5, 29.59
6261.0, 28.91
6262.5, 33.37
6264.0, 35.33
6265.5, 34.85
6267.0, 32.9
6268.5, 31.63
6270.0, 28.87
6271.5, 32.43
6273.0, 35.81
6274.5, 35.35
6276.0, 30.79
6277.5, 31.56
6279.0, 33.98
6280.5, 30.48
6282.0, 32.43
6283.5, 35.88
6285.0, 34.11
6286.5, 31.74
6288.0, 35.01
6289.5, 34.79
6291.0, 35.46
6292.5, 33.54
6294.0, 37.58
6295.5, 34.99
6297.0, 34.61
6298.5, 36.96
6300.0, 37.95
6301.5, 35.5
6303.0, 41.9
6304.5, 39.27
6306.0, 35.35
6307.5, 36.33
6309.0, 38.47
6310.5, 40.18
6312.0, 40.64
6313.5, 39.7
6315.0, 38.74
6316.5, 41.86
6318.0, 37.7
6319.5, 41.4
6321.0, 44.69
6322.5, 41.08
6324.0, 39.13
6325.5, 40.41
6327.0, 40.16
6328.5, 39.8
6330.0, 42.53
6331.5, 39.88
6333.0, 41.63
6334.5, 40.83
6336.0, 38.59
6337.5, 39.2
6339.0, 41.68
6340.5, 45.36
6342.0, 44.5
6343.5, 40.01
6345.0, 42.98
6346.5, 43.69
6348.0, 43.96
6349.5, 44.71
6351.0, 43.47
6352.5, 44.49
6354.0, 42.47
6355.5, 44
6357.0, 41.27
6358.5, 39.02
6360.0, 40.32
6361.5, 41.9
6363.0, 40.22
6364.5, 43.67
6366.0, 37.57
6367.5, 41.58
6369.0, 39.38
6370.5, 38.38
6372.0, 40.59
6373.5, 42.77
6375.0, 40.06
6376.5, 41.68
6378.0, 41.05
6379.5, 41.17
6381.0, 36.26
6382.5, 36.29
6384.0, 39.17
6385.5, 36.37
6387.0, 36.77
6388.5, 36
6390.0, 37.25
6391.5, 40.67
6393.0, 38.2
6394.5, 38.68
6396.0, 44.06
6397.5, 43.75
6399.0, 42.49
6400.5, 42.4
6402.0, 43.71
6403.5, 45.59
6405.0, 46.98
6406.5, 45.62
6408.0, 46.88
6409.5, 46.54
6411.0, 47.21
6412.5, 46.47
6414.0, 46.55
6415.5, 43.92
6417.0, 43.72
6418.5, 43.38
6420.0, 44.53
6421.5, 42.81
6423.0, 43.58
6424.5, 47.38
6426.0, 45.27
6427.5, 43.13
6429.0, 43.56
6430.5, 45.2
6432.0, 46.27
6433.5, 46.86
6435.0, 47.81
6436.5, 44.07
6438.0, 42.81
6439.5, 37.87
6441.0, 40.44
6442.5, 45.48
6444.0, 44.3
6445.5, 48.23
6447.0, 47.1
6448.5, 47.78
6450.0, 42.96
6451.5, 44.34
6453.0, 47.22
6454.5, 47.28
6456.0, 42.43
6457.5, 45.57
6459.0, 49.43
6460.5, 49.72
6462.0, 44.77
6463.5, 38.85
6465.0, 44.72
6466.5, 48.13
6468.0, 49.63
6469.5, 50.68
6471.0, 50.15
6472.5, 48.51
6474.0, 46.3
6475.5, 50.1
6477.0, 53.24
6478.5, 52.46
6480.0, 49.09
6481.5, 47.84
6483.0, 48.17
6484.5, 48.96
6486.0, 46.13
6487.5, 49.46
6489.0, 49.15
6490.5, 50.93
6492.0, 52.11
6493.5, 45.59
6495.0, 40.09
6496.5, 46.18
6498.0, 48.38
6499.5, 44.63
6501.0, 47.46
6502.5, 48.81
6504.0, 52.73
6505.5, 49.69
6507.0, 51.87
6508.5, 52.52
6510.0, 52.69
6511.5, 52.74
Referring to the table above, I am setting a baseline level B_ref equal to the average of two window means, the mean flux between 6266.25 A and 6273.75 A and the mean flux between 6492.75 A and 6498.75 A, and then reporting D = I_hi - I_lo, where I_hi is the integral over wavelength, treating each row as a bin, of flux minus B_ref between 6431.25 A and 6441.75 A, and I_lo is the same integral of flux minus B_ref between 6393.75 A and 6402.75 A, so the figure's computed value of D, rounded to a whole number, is 19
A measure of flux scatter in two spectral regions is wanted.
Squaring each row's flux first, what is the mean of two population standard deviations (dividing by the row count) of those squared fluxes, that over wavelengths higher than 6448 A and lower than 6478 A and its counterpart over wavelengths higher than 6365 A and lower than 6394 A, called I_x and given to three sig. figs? 236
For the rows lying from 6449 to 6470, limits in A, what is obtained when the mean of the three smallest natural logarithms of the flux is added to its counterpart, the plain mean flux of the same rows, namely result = 49.8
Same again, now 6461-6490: 52.0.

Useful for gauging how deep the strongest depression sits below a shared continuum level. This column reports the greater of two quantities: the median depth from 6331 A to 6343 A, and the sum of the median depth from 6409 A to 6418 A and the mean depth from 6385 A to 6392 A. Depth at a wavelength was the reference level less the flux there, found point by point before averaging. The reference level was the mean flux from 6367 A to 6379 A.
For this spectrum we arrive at -1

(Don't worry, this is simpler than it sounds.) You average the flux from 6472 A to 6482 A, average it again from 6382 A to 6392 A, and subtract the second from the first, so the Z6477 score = 12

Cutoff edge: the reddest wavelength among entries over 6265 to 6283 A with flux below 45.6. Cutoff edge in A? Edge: 6282.0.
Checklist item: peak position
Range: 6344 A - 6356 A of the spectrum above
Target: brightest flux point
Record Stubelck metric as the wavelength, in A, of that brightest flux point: 6349.5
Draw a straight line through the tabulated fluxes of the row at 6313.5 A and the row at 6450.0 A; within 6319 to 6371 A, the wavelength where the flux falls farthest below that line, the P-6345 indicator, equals 6366.0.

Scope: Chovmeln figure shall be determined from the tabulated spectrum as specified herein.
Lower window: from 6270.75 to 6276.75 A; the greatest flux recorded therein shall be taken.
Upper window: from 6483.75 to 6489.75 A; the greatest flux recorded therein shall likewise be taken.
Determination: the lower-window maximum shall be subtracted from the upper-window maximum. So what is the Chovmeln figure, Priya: 14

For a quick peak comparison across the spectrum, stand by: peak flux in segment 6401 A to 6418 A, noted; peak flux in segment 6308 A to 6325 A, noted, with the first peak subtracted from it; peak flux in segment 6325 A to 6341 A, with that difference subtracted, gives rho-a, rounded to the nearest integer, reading 48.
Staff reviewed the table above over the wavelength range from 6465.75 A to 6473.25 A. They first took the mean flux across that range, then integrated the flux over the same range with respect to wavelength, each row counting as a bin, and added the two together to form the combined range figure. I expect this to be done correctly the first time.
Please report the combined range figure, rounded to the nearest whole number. 420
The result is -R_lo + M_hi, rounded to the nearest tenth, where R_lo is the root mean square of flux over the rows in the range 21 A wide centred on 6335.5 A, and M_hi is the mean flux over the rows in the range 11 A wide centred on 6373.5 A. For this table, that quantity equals -0.7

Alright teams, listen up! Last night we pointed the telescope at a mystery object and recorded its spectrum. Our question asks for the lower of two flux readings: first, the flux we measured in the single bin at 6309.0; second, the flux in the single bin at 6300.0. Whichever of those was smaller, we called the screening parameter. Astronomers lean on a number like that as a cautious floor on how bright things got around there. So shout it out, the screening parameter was 38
